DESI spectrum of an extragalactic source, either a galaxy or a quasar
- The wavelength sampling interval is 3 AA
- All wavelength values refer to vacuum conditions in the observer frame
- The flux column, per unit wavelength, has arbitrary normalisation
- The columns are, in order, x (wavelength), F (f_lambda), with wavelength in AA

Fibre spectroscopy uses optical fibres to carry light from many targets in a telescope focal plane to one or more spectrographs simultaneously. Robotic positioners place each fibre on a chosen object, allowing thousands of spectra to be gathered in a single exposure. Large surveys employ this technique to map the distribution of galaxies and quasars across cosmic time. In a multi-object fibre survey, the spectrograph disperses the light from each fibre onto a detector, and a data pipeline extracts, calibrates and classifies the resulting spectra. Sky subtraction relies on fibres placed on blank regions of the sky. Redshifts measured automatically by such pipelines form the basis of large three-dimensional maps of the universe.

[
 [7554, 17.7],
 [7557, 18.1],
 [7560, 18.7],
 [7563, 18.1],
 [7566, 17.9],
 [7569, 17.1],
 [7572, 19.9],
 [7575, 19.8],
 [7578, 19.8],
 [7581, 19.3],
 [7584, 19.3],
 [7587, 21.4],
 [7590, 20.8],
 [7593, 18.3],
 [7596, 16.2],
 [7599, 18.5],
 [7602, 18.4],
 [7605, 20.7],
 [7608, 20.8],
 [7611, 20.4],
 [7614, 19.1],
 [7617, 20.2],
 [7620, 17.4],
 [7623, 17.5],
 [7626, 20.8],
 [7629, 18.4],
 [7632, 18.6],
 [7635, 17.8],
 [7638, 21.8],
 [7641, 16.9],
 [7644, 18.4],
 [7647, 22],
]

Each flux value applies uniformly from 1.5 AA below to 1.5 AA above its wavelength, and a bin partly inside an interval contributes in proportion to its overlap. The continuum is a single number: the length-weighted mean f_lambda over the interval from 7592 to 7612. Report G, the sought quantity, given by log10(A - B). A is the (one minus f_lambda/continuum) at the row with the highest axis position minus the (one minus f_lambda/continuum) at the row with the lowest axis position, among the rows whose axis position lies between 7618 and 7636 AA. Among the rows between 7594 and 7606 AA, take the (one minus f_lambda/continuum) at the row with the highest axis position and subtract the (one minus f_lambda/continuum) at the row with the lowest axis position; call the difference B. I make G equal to -0.67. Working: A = -0.021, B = -0.24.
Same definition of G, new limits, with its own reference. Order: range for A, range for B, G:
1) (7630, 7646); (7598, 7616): -1.38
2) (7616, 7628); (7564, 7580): -1.17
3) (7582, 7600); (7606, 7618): -1.98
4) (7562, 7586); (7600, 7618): -1.50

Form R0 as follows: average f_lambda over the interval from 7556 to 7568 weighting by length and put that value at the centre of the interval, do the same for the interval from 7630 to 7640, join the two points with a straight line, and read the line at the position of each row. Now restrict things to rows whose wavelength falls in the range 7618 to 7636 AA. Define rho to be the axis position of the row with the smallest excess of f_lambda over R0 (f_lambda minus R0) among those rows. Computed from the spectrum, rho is 7620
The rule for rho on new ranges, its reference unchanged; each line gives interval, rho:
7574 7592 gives 7584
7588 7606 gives 7596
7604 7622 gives 7620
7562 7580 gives 7569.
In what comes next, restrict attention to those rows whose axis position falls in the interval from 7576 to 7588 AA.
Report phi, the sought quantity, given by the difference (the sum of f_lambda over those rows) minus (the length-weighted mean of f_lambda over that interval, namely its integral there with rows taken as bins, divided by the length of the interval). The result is 60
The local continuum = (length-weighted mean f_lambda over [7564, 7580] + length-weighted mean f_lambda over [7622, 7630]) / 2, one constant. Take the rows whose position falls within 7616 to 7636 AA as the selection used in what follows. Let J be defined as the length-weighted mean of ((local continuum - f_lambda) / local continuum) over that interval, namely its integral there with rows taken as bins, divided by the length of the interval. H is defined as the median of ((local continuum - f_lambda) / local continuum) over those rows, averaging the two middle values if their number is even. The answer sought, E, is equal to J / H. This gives 0.54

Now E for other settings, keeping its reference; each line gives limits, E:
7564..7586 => 0.27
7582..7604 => -0.17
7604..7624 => 0.41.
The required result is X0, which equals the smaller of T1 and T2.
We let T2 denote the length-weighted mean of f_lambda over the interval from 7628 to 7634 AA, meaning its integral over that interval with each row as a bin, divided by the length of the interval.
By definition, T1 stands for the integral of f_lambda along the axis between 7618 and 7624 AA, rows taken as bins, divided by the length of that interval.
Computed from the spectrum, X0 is 17.7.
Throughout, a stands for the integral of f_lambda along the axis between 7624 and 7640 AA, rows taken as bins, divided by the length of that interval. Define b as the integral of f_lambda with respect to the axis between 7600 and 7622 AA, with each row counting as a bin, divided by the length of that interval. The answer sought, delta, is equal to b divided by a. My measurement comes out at 1.01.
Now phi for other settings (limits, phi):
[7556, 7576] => 111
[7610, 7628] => 96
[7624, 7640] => 78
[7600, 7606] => 20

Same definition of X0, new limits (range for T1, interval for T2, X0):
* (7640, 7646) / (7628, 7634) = 18.1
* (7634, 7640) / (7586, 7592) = 19.7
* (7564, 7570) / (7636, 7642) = 17.6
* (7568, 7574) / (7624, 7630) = 18.7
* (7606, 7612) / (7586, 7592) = 20.6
